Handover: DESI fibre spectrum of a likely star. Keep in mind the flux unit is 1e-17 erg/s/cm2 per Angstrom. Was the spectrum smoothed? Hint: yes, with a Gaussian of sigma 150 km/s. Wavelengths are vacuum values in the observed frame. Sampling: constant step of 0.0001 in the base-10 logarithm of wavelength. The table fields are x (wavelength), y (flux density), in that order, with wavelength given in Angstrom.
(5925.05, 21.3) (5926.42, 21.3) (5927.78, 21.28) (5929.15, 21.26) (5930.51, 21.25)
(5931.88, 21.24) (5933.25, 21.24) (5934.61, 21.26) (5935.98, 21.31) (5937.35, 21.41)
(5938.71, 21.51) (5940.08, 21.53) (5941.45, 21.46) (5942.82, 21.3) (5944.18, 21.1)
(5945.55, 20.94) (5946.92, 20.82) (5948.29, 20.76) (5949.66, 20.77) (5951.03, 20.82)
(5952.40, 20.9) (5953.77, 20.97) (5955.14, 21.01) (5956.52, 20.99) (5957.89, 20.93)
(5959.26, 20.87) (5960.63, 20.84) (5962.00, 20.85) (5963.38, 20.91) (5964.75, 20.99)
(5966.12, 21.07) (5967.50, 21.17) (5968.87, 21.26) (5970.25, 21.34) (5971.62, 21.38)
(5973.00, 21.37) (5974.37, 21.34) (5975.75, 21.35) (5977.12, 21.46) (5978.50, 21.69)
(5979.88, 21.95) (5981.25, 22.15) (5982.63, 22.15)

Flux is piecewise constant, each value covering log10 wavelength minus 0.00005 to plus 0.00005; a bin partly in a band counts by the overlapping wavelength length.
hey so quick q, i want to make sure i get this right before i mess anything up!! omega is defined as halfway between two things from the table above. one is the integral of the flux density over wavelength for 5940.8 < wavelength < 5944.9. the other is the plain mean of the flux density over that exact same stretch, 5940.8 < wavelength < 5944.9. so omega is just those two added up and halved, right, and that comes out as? 54.3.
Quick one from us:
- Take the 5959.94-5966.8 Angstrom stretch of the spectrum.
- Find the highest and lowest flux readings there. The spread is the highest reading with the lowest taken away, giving 0.23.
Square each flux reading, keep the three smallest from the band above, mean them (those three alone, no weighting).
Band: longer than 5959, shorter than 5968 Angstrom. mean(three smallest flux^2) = 435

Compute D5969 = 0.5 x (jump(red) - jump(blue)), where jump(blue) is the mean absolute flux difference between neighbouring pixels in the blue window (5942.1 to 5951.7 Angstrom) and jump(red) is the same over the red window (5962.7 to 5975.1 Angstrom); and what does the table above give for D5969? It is -0.018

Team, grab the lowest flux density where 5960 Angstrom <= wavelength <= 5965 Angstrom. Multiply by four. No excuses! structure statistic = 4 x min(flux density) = 83.4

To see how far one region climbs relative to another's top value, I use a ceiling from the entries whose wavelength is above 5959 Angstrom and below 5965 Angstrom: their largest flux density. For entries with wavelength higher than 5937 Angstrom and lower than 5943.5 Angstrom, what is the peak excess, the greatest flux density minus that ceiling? 0.54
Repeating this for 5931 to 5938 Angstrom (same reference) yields 0.42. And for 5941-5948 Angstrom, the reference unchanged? 0.47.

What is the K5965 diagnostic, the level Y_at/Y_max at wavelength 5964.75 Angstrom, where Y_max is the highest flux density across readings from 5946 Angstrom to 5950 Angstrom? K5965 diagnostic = 1.01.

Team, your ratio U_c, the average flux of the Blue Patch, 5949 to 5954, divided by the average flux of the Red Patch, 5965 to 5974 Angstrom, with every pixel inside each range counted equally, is 0.98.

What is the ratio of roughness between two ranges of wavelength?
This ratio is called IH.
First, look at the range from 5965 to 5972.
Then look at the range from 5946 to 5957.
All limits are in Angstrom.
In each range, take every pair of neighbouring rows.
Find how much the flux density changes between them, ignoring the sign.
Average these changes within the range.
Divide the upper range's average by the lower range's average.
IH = 1.6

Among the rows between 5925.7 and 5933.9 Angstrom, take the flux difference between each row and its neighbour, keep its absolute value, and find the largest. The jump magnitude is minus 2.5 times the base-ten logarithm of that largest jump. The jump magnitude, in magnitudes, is 4.2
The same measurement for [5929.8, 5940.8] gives 2.5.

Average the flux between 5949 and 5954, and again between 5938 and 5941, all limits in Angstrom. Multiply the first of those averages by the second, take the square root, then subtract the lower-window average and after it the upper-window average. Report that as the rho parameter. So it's -21.2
